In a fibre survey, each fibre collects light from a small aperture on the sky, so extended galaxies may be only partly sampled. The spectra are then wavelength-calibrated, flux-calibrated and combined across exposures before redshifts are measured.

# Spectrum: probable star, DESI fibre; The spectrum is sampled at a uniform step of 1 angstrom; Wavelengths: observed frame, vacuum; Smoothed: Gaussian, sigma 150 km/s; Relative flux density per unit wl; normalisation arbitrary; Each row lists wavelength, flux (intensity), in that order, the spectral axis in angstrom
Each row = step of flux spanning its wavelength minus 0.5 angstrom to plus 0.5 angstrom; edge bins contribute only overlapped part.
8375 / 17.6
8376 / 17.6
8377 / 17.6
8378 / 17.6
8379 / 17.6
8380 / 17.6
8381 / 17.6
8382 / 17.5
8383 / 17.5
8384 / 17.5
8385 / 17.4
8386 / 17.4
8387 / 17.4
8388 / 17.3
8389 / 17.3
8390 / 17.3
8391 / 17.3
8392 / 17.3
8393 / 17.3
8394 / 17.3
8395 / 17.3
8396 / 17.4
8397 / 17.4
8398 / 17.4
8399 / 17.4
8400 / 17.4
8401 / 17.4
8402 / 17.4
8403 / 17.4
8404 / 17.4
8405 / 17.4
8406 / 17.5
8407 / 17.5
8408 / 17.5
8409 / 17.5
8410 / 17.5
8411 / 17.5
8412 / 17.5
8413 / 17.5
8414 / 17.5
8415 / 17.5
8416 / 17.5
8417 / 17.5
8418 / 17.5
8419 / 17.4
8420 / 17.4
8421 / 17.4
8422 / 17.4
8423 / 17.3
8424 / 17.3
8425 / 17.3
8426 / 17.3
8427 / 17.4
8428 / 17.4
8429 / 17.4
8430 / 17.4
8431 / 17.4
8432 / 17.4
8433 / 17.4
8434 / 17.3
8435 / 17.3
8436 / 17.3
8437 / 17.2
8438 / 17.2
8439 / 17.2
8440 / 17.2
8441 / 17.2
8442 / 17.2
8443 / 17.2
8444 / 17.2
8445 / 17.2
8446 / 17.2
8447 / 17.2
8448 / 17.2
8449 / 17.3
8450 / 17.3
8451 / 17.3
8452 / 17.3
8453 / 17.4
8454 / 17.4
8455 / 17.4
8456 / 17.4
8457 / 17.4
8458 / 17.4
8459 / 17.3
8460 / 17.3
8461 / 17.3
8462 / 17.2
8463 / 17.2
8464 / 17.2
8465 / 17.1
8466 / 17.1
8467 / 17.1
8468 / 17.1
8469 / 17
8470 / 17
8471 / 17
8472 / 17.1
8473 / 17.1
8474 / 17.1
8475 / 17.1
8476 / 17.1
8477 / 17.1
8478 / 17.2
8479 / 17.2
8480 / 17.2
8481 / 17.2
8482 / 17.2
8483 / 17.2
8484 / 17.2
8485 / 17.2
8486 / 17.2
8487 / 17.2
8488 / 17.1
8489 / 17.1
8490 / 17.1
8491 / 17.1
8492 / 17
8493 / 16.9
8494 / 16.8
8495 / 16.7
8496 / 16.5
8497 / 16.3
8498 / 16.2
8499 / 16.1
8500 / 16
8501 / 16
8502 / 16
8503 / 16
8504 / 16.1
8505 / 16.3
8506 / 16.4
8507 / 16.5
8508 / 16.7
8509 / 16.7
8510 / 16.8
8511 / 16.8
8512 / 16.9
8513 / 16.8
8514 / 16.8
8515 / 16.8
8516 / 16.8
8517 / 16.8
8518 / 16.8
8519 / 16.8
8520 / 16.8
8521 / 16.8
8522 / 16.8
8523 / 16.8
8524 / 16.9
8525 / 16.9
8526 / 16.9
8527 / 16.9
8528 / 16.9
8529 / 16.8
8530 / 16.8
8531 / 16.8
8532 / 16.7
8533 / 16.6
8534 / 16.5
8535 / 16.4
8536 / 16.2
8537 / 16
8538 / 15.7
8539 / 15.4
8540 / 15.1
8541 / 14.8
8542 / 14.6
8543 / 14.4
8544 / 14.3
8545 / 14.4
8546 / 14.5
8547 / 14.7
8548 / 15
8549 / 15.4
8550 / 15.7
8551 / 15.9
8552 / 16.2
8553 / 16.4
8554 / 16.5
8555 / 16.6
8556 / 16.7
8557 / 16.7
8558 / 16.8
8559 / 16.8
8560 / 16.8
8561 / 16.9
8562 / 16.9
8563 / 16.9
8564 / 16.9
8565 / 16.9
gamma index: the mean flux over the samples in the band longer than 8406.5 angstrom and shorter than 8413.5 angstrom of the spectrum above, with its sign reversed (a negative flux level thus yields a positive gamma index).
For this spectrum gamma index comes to -17.5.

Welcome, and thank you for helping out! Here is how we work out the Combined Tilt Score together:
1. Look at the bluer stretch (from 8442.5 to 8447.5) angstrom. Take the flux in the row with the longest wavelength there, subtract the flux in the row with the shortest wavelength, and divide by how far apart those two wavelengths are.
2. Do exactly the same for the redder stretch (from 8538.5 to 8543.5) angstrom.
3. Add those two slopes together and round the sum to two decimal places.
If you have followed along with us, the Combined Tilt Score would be -0.25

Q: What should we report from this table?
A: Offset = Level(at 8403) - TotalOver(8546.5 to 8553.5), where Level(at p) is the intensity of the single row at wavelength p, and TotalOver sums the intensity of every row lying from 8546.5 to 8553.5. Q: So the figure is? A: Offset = -92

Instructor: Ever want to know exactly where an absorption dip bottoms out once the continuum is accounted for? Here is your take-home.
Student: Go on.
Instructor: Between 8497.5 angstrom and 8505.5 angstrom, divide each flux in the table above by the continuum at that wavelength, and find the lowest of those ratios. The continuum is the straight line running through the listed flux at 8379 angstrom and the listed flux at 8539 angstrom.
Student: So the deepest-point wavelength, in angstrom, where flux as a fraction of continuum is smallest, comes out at 8500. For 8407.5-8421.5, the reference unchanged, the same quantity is 8408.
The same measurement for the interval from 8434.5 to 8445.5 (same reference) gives 8437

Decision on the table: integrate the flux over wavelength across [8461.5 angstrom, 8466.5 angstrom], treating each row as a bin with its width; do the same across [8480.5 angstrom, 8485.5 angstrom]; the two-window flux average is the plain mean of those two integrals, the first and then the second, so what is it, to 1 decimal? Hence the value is 85.9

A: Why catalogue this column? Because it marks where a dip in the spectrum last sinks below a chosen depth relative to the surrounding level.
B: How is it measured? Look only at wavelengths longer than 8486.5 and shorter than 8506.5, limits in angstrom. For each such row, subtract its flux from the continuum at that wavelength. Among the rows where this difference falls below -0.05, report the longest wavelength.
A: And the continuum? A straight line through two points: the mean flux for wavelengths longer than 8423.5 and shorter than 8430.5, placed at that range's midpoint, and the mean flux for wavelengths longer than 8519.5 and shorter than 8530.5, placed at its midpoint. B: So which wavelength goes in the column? 8491 angstrom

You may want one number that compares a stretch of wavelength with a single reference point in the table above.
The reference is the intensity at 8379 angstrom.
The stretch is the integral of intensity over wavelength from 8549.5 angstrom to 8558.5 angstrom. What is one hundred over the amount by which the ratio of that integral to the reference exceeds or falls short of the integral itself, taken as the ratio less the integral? -0.7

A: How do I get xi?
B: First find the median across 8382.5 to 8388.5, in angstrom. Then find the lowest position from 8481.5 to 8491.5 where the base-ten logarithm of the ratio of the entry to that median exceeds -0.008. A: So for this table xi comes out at 8482 angstrom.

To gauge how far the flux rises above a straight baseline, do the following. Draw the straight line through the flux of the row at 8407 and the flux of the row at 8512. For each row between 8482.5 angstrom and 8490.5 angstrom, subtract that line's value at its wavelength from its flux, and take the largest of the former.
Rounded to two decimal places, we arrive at 0.16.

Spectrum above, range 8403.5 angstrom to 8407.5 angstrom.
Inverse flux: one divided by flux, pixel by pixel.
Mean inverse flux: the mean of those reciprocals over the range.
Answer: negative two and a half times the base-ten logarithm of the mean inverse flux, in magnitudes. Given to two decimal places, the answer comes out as 3.10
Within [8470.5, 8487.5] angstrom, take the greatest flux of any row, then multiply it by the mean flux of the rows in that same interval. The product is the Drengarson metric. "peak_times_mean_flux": 295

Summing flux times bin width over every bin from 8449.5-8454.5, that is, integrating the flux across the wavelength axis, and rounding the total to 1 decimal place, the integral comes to 86.7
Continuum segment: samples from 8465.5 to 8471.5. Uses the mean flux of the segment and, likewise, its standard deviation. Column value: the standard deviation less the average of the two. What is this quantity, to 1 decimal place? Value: -8.5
